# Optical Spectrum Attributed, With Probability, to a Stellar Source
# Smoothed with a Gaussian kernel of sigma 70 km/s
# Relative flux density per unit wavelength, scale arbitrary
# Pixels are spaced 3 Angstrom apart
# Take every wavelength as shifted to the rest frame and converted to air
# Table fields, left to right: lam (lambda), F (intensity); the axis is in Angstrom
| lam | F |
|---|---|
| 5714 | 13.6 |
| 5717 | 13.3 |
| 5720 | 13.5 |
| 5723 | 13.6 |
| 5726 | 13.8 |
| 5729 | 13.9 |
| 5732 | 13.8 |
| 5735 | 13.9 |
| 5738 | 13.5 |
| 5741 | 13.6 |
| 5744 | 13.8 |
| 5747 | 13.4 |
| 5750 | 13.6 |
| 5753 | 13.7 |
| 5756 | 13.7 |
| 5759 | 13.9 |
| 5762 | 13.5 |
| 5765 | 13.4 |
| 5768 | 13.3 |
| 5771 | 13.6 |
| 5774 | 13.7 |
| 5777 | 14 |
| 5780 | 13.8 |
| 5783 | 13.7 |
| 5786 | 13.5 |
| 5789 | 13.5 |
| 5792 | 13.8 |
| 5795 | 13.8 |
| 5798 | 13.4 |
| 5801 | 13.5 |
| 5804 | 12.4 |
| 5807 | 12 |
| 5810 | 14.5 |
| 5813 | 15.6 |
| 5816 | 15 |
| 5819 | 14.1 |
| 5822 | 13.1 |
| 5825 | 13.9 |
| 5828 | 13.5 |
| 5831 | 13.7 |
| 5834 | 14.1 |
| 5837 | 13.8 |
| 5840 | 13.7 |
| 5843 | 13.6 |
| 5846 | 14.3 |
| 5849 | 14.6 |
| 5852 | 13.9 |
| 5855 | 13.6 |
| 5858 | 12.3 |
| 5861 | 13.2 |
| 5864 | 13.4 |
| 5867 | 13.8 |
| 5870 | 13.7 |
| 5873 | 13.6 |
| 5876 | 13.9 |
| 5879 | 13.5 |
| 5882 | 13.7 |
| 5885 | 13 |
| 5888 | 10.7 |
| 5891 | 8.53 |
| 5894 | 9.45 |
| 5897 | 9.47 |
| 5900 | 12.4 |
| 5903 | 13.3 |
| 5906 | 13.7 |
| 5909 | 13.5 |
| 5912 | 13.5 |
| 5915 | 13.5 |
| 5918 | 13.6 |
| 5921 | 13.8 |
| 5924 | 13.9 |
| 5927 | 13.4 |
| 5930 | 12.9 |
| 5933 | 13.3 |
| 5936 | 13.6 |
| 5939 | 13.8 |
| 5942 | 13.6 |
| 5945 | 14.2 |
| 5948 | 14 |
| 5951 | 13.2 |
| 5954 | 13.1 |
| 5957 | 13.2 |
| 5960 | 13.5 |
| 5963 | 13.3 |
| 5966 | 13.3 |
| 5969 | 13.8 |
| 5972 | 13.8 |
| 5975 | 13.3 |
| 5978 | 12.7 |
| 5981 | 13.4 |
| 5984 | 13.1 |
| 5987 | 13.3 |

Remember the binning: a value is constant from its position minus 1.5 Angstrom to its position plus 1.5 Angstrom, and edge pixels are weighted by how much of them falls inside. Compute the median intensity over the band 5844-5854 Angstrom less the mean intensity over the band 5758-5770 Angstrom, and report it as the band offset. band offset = 0.8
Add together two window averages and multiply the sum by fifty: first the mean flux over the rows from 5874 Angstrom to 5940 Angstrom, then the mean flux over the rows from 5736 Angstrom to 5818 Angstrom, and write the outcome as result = 1321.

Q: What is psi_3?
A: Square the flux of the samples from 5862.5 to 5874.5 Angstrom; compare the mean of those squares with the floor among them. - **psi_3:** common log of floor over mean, -0.0145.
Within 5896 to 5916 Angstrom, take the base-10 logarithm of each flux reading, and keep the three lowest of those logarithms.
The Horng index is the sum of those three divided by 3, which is 1.06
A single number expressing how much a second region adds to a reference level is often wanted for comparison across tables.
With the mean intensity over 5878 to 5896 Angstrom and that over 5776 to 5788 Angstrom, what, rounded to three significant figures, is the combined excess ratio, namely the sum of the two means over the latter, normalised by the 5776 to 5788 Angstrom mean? 1.83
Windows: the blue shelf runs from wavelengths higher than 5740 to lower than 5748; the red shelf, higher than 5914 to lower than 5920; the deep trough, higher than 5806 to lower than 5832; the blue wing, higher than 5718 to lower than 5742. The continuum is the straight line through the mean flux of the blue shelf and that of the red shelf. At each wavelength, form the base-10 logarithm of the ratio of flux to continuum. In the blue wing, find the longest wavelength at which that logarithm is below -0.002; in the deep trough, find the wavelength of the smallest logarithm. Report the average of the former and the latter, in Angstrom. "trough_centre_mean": 5772.5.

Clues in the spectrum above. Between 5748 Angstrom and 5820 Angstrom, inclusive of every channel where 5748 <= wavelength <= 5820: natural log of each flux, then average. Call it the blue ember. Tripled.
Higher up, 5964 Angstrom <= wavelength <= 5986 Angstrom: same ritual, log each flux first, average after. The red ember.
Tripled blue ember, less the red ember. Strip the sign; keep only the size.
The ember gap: 5.26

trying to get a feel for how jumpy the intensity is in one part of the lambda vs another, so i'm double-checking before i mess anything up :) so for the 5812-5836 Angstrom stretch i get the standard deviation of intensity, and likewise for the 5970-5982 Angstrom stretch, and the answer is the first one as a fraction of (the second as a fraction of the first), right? 1.5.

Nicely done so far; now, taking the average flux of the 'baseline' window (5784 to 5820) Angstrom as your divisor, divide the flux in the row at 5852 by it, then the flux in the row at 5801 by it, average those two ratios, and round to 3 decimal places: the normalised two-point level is 0.996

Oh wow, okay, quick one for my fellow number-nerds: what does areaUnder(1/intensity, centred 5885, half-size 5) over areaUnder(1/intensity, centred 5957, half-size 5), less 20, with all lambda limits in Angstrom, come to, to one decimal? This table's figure -18.9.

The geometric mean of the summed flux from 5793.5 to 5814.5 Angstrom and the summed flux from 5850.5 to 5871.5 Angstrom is 94.5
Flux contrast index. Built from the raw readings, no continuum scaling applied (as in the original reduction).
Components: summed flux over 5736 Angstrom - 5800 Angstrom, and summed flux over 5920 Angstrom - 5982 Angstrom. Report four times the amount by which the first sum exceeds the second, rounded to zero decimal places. 12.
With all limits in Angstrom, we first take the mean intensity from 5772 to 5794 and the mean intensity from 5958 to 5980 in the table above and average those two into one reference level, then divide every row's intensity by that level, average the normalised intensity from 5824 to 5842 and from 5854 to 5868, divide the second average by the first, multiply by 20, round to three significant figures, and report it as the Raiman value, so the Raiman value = 19.2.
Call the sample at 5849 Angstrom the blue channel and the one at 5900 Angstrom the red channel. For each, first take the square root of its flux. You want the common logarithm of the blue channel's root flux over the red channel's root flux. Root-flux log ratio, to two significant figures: 0.035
